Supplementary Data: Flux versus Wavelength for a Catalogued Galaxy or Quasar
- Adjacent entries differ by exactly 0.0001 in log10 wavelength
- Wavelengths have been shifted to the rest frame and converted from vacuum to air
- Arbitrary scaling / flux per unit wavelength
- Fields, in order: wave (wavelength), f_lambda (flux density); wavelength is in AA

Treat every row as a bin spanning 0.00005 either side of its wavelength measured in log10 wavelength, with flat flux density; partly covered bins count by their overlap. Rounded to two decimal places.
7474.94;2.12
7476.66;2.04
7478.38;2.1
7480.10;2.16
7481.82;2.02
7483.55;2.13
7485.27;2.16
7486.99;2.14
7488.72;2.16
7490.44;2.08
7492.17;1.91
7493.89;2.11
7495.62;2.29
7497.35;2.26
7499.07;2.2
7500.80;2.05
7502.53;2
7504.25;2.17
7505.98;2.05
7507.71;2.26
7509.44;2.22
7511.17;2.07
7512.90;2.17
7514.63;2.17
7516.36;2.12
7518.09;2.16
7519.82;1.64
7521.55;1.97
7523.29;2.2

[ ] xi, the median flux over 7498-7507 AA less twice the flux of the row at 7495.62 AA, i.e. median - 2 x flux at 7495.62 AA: -2.53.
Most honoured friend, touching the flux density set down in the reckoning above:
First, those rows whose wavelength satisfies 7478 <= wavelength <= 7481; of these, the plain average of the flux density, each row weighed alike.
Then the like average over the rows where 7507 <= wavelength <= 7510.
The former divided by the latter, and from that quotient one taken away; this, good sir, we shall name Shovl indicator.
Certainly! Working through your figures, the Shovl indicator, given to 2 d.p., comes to -0.05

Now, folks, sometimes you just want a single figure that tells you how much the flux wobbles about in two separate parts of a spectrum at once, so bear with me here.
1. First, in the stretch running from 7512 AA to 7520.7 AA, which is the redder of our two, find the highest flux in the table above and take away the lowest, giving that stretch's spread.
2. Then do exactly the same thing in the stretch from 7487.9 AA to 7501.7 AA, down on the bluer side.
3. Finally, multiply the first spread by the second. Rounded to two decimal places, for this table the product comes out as 0.20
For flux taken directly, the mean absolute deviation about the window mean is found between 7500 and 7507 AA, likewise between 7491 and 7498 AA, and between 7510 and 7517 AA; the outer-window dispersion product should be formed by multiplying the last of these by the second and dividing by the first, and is 0.10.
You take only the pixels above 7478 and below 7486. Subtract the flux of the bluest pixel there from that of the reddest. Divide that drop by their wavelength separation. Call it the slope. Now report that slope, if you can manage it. 0.01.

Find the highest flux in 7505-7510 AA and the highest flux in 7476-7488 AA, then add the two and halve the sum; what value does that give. 2.21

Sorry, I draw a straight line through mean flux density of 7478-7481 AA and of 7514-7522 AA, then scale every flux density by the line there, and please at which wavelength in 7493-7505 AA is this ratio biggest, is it 7495.62 AA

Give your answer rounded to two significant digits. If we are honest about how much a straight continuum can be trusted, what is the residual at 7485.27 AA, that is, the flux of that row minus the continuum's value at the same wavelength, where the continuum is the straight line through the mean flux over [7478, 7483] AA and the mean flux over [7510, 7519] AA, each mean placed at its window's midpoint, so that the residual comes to 0.060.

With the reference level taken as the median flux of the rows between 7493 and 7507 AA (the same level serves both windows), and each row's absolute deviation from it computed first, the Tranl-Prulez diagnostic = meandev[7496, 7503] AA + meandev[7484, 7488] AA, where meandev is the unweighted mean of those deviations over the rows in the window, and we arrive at 0.11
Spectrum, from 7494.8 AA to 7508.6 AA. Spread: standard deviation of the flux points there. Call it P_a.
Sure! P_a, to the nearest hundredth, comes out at 0.11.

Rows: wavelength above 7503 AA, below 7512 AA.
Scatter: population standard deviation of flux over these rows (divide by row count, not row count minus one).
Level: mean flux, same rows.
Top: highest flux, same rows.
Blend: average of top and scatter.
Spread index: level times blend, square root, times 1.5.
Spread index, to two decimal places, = 2.38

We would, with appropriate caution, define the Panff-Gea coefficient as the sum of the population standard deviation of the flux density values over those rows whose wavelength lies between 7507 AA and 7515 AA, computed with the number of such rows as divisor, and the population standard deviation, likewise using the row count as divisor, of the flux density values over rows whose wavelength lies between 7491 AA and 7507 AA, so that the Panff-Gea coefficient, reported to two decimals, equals 0.18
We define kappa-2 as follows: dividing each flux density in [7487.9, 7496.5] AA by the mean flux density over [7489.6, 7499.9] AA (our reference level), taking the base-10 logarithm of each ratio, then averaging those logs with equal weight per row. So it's -0.007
